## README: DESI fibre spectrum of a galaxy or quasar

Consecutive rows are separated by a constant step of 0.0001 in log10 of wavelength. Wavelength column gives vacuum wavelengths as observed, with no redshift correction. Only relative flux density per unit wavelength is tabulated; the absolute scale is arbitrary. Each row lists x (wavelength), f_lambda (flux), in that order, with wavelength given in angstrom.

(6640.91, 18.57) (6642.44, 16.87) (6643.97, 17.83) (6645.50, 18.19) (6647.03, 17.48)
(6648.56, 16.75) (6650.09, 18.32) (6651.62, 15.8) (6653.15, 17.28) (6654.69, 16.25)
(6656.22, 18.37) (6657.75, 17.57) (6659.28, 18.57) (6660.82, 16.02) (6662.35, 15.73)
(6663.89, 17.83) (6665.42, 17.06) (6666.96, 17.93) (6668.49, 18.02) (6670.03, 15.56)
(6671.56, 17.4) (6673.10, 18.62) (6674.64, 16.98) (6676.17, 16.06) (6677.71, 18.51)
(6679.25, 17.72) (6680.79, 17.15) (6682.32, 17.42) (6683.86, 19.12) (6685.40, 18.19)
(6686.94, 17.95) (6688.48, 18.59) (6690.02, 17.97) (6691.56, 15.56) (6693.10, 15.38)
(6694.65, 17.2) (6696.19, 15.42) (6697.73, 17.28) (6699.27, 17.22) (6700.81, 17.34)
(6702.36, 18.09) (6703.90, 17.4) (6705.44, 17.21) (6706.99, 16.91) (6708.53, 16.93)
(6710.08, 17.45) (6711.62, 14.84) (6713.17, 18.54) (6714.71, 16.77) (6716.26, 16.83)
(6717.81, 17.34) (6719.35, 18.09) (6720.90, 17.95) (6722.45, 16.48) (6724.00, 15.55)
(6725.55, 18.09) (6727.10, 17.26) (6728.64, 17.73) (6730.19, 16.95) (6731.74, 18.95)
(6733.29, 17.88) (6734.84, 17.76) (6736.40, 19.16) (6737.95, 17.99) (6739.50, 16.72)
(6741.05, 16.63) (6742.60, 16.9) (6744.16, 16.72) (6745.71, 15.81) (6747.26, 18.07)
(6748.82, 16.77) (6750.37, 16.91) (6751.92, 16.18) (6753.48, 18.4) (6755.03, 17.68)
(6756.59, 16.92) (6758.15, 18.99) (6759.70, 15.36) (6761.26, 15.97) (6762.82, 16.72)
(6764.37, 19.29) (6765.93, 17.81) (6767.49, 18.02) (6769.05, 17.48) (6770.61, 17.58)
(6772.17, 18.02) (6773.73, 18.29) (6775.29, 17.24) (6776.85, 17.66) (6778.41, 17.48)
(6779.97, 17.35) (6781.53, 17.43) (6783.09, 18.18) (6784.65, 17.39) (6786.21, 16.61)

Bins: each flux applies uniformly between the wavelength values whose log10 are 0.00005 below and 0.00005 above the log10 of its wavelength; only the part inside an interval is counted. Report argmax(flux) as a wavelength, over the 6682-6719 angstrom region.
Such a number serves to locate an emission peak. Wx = 6683.86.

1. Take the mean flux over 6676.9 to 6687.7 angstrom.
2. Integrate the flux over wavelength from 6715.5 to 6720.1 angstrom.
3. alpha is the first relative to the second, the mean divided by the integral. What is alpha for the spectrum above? 0.22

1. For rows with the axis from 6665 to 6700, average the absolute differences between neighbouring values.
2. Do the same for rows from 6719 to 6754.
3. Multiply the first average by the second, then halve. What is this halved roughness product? 0.584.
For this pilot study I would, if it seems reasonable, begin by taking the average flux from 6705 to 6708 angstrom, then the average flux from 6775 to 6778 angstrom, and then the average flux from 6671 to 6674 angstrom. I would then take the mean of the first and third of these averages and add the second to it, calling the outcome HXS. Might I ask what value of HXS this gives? 35.0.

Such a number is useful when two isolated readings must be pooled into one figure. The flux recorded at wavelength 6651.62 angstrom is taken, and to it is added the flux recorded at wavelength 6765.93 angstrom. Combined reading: 34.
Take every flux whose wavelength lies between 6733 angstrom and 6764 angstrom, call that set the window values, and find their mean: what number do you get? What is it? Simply 17.2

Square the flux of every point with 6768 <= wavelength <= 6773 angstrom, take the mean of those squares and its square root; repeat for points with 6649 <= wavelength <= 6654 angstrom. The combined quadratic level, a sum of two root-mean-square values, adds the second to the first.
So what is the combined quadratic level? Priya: 34.9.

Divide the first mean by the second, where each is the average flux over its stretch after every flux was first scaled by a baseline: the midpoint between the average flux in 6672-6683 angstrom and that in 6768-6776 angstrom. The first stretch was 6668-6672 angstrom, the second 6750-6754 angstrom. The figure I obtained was 0.99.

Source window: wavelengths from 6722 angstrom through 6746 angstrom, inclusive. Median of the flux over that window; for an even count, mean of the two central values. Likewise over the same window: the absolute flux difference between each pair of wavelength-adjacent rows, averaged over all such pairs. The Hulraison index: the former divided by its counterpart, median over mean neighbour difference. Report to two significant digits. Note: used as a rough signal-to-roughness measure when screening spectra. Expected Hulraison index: 18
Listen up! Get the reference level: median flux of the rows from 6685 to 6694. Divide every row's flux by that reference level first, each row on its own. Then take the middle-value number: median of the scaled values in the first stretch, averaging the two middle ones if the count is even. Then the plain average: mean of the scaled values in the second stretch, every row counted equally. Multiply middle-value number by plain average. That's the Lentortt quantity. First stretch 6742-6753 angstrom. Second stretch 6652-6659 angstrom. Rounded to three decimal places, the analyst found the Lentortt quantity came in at 0.903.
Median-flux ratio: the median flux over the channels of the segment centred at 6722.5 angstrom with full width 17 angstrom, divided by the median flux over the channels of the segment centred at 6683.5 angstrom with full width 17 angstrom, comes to 0.962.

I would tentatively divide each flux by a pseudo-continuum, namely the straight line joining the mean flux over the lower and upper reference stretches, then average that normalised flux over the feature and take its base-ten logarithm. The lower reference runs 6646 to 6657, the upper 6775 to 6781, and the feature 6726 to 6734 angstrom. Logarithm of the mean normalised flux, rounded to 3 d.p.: 0.010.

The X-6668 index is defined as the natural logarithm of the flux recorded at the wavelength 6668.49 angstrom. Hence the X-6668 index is 2.89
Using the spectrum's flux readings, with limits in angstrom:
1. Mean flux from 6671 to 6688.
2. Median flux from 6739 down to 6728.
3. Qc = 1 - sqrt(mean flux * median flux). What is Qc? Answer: -16.8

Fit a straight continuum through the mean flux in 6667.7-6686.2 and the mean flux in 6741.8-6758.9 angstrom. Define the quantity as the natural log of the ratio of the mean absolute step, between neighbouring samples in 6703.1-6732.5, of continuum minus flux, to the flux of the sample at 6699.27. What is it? -2.76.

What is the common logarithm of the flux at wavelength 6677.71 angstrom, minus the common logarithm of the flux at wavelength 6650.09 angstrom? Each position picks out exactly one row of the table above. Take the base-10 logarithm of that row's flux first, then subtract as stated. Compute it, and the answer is 0.00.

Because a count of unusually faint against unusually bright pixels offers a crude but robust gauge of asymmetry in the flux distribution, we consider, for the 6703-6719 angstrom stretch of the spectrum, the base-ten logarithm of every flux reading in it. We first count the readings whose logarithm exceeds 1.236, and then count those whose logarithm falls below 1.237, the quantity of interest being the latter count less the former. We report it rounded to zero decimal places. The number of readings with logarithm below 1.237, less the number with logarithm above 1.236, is 2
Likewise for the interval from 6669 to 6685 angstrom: -2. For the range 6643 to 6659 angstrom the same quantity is -4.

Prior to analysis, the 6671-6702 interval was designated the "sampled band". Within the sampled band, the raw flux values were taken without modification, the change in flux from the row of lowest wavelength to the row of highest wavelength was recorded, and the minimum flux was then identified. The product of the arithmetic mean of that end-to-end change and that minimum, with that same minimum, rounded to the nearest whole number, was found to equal 118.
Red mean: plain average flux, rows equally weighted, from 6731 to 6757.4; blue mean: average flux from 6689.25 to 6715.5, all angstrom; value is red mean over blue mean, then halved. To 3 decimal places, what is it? 0.514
